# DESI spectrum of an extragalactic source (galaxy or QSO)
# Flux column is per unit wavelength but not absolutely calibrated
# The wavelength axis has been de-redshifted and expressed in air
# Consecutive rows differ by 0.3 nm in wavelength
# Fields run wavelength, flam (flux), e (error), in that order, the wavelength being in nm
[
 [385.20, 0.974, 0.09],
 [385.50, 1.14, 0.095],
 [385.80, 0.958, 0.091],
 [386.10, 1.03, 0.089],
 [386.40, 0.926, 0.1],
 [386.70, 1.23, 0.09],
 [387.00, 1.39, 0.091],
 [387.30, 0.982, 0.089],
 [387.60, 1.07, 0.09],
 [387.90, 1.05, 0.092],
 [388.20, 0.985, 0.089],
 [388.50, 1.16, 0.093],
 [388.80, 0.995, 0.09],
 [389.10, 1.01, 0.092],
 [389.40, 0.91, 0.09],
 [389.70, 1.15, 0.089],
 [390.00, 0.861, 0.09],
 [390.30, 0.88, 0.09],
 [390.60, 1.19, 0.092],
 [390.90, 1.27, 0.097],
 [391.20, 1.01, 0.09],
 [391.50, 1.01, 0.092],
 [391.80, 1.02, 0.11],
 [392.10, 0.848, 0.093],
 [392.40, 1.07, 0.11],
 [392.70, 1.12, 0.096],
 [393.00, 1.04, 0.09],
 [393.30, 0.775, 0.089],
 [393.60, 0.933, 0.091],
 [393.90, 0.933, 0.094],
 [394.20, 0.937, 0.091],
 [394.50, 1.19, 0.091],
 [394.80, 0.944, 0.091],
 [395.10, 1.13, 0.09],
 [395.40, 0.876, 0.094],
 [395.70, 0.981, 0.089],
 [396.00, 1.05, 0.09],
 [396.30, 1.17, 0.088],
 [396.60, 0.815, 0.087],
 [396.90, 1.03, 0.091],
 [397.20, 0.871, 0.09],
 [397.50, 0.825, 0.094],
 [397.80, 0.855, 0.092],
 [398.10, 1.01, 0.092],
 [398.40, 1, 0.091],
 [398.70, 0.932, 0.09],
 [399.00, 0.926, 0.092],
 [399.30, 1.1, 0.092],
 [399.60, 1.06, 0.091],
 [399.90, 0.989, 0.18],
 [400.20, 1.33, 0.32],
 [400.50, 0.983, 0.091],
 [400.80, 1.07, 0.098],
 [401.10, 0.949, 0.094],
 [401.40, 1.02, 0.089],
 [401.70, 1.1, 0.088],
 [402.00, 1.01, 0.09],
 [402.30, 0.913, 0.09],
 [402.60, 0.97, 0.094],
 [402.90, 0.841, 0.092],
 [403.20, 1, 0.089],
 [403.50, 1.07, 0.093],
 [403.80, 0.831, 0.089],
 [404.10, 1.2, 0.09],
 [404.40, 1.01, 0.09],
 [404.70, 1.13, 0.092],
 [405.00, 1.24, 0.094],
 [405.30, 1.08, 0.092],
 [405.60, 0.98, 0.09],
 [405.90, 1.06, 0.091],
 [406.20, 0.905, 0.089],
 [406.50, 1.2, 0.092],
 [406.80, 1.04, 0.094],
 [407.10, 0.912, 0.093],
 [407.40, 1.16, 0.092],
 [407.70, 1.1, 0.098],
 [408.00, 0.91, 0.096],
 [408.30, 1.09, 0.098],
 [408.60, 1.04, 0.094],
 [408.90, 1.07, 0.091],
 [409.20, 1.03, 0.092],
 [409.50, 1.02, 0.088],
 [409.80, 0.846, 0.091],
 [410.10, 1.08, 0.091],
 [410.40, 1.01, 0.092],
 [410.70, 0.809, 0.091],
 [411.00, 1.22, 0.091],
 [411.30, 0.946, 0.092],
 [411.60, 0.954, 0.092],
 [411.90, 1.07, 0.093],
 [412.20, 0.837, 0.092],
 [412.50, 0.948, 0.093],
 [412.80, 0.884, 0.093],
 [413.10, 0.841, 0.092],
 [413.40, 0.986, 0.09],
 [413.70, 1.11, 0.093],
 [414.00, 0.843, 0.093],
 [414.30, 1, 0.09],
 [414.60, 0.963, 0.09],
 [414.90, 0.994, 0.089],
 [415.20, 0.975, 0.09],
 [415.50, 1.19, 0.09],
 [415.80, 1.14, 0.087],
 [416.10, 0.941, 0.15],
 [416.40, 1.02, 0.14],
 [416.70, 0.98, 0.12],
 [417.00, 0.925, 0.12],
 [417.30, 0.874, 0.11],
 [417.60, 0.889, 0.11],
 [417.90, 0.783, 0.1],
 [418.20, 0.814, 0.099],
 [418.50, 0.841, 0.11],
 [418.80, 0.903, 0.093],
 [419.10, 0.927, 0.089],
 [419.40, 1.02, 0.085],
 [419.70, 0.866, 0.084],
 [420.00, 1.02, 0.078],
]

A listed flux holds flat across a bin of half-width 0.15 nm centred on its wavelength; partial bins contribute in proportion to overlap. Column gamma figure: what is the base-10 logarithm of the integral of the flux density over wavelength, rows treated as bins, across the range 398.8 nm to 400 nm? 0.09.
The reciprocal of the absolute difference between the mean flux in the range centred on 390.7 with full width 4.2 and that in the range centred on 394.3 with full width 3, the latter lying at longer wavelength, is 20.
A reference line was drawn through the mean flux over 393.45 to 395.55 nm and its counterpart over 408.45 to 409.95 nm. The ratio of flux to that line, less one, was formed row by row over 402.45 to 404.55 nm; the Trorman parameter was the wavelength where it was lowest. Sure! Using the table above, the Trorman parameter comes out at 403.80 nm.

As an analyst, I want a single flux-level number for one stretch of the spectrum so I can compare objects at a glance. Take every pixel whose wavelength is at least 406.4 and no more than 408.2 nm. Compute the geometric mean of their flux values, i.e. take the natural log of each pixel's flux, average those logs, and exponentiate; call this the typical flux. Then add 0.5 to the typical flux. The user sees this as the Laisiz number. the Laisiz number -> 1.55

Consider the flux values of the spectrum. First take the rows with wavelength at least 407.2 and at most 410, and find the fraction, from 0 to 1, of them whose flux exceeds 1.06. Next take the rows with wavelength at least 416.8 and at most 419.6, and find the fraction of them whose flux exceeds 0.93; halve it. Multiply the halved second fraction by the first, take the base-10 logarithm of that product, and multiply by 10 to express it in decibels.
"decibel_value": -16.1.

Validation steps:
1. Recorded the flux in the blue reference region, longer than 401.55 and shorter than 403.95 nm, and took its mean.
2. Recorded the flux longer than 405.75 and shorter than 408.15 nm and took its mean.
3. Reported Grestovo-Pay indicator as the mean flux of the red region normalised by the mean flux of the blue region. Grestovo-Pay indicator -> 1.07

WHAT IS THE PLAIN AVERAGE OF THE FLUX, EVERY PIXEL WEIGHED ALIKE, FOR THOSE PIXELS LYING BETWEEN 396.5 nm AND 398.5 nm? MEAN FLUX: 0.92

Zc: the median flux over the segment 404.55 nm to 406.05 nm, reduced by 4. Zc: -2.92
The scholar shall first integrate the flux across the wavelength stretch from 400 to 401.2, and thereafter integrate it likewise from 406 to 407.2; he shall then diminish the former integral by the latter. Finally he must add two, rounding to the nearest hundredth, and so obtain 2.08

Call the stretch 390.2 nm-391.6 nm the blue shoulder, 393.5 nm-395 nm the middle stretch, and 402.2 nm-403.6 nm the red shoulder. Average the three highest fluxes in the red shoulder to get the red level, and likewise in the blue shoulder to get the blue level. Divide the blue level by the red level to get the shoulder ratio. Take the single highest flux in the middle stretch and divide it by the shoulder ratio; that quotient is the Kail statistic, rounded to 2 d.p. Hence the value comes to 1.04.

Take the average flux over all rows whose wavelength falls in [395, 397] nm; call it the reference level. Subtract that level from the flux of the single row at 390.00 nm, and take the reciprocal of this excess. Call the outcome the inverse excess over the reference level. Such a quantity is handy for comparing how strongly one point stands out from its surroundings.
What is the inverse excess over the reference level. -7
